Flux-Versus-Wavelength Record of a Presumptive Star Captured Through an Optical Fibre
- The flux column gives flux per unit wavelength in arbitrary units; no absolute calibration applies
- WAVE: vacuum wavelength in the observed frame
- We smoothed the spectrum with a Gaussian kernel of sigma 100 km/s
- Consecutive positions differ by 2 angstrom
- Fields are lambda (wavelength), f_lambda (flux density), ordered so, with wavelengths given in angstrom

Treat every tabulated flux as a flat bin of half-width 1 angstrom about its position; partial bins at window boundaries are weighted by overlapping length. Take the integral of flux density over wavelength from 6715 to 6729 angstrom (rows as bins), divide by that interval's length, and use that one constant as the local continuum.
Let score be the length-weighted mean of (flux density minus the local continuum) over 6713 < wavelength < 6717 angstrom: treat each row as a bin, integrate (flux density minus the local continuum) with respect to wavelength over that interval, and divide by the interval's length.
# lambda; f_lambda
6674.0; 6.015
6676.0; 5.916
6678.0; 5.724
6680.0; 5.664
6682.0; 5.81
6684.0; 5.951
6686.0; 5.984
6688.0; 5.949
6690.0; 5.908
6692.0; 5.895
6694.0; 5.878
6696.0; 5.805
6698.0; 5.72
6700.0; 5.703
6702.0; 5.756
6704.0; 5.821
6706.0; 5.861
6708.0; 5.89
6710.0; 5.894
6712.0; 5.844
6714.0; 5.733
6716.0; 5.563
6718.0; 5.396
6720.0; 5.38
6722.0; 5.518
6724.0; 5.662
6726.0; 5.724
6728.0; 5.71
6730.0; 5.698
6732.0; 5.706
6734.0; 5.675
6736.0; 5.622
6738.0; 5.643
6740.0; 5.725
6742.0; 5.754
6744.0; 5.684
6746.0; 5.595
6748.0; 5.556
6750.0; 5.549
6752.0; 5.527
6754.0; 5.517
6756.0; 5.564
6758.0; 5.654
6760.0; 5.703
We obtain 0.08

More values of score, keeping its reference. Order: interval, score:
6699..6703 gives 0.16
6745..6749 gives 0.01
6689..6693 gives 0.34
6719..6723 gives -0.12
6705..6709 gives 0.31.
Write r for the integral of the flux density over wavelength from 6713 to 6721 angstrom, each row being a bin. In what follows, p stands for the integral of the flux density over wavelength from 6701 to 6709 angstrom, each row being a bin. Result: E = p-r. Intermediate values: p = 46.7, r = 44.1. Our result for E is 3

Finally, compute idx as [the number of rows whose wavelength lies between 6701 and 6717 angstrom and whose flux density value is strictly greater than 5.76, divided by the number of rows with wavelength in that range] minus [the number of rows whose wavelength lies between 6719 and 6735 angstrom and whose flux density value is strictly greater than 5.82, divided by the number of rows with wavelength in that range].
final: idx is 0.6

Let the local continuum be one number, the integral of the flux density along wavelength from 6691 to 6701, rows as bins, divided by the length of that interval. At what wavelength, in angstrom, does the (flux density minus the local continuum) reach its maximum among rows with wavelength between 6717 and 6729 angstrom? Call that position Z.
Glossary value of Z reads 6726.0 angstrom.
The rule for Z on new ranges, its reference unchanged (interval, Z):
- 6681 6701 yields 6686.0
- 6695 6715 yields 6710.0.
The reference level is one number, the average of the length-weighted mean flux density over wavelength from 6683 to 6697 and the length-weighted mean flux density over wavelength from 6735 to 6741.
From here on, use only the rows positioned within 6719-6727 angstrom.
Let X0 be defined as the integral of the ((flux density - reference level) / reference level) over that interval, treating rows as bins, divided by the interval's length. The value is -0.04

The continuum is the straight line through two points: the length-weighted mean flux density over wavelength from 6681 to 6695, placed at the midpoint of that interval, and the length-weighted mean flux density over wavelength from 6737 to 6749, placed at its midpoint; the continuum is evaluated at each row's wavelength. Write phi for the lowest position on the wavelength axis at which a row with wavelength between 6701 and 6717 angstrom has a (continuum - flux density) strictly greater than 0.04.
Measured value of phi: 6702.0 angstrom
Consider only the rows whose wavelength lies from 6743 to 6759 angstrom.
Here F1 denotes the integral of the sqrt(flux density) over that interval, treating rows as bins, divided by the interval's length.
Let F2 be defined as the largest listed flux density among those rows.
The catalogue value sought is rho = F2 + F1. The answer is 8.05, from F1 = 2.36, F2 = 5.684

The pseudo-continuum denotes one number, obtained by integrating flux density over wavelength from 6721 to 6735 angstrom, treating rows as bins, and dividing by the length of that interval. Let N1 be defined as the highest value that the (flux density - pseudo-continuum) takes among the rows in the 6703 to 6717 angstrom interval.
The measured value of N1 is 0.22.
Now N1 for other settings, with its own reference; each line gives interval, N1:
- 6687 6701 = 0.28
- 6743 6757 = 0.01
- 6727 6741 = 0.05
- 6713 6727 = 0.06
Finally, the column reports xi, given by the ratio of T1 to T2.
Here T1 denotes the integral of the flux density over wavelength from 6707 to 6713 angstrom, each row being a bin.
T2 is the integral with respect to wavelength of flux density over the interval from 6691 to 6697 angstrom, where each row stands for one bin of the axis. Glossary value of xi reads 1.00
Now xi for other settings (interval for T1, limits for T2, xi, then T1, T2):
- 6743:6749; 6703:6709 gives 0.96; 33.7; 35.1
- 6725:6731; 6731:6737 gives 1.01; 34.3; 34.0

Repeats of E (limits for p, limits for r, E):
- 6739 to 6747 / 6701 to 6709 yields -1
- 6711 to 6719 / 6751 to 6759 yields 1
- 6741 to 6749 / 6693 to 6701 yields -1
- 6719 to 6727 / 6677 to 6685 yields -2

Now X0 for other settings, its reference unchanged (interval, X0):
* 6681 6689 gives 0.02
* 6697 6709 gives 0.00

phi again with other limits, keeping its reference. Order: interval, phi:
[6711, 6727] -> 6714.0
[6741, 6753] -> 6746.0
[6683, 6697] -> 6696.0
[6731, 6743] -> 6736.0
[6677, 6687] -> 6678.0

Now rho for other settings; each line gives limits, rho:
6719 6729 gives 8.09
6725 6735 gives 8.11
